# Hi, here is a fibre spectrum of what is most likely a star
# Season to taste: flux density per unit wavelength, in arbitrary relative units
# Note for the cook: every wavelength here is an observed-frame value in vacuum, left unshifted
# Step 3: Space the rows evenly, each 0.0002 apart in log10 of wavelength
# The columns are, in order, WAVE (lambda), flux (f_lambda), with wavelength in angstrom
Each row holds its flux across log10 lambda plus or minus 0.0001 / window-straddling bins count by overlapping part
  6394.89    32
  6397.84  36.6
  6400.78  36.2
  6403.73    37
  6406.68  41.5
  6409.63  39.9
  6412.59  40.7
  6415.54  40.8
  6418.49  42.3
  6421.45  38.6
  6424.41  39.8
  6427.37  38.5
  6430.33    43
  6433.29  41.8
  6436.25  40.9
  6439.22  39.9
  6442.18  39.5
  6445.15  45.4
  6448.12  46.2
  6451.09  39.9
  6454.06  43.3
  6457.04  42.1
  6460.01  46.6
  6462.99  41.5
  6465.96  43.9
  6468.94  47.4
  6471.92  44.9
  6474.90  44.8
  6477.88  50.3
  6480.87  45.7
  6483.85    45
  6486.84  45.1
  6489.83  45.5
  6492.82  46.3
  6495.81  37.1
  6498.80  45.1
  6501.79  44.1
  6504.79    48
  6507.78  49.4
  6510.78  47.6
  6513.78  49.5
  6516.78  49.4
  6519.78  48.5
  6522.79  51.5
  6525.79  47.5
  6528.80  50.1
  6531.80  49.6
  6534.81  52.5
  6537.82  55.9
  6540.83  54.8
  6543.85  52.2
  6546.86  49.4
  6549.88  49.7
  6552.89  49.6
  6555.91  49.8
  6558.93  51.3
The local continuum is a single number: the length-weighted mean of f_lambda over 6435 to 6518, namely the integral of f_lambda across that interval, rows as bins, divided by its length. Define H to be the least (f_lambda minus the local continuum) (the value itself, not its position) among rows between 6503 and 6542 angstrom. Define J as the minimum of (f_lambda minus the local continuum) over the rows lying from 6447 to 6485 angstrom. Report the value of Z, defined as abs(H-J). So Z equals 8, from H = 3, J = -4.9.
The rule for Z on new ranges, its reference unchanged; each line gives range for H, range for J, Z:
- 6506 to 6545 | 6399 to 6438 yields 11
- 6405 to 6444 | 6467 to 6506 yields 1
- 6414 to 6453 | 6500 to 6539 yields 6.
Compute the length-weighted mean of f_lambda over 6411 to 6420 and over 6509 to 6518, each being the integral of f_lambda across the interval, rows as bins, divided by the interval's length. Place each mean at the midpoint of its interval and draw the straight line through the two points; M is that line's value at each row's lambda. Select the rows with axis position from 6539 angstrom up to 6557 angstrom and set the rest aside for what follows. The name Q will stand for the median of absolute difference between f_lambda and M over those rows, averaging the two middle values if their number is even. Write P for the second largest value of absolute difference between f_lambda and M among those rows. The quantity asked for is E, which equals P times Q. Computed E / 5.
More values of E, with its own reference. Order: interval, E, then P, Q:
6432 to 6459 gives 9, 3.8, 2.3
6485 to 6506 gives 6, 3.8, 1.7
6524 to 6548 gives 8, 3.9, 2.0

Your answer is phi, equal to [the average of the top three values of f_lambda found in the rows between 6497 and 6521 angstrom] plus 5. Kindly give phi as 54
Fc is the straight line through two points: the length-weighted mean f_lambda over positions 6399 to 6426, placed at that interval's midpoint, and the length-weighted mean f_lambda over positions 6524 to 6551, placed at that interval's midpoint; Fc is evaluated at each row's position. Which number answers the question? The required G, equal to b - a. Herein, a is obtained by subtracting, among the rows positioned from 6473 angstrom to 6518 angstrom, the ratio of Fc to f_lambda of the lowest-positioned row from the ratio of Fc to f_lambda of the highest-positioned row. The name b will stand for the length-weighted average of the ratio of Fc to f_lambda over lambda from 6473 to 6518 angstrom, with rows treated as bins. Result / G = 1.05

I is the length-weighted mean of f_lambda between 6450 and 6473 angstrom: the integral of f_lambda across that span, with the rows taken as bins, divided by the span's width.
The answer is 44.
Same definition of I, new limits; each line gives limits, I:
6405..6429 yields 40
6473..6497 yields 45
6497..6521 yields 48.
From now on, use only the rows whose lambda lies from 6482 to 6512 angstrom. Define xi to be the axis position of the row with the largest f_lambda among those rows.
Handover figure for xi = 6507.78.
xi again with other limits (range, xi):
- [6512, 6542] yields 6537.82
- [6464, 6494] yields 6477.88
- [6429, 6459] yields 6448.12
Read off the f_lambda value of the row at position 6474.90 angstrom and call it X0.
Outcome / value 44.8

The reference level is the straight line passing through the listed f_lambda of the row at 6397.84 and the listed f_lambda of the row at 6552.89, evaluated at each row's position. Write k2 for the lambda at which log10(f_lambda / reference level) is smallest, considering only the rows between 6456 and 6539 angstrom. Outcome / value 6495.81 angstrom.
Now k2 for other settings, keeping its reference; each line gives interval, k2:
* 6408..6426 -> 6421.45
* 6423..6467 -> 6451.09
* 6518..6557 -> 6555.91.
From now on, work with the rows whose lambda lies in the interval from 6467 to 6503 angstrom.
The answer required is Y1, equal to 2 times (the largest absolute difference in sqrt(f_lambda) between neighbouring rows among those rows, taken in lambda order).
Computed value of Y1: 1.43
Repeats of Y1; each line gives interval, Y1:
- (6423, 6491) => 0.96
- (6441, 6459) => 0.96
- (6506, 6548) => 0.57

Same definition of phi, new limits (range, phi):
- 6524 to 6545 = 59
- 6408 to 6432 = 47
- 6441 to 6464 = 51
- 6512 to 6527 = 55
